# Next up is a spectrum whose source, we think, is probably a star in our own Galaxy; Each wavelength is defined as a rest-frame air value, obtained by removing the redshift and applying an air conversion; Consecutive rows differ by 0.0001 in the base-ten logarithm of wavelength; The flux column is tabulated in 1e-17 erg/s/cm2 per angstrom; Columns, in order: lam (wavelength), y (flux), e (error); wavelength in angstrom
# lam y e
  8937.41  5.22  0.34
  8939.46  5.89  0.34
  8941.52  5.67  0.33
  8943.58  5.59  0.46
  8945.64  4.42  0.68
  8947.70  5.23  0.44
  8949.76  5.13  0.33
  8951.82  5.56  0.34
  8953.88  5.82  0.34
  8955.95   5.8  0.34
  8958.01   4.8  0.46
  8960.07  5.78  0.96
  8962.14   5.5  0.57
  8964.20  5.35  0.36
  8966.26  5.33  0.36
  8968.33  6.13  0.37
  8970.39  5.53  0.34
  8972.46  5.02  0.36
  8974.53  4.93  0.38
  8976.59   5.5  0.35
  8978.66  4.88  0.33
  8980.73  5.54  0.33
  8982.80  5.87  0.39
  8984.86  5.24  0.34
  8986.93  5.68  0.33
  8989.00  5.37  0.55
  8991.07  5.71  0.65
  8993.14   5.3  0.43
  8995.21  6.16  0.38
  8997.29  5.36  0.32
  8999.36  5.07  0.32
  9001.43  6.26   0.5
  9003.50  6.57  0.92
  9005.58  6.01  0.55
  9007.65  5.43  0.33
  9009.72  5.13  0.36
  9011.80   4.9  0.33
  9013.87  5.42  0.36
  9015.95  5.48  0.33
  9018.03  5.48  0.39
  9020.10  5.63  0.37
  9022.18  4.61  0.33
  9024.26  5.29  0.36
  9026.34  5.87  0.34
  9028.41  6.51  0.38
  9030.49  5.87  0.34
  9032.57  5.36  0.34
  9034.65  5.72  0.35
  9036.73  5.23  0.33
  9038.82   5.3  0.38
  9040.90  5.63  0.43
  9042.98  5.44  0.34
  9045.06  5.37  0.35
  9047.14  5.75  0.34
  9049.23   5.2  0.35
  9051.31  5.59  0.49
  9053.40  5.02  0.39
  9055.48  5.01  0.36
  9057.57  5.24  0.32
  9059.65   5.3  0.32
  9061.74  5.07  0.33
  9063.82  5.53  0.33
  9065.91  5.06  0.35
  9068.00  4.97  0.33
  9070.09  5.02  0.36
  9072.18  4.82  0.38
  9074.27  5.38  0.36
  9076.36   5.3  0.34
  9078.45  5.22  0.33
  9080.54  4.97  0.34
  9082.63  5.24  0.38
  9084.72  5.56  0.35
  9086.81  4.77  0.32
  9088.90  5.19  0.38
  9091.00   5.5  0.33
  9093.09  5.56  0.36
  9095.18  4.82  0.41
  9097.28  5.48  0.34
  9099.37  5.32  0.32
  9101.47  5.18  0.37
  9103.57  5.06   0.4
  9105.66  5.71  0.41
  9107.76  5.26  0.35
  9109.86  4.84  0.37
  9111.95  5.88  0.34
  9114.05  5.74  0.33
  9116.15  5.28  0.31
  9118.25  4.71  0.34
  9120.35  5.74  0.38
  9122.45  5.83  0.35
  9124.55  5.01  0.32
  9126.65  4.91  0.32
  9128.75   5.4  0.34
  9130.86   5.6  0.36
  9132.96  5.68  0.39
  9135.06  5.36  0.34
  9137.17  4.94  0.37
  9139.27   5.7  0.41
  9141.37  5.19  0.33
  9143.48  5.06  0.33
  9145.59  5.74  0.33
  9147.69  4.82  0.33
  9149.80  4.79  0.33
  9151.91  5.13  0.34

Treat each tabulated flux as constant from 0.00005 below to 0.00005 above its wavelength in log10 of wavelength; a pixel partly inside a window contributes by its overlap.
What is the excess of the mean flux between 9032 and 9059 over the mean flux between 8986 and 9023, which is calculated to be -0.2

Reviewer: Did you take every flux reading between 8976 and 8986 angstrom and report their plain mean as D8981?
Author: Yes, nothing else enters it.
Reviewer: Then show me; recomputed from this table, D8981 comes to 5.41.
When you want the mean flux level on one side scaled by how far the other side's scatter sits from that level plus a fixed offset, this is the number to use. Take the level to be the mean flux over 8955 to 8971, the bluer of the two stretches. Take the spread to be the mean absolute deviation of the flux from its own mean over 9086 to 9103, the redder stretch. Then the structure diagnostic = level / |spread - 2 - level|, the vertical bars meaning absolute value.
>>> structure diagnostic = 0.758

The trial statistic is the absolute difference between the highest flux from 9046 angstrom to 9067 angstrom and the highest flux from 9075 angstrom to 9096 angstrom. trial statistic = 0.19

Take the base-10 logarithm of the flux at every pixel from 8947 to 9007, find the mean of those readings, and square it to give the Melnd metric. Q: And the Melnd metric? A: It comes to 0.550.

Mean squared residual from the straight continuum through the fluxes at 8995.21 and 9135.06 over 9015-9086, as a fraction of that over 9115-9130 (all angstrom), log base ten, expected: 0.29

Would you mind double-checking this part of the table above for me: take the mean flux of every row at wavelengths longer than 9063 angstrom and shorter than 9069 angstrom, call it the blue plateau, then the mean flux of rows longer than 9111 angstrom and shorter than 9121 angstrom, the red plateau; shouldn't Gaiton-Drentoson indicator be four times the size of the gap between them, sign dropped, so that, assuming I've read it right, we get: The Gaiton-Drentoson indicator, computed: 1.1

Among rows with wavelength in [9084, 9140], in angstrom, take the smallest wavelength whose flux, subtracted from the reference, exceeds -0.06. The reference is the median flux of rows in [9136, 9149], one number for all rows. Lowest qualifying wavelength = 9086.81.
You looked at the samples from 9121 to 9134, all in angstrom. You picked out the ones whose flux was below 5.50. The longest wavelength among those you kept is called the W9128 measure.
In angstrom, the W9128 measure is 9128.75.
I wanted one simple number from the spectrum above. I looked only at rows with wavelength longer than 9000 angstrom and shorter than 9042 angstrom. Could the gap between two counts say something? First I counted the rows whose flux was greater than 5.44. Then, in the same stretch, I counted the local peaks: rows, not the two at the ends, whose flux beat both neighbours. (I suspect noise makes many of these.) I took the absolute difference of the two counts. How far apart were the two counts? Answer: 7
